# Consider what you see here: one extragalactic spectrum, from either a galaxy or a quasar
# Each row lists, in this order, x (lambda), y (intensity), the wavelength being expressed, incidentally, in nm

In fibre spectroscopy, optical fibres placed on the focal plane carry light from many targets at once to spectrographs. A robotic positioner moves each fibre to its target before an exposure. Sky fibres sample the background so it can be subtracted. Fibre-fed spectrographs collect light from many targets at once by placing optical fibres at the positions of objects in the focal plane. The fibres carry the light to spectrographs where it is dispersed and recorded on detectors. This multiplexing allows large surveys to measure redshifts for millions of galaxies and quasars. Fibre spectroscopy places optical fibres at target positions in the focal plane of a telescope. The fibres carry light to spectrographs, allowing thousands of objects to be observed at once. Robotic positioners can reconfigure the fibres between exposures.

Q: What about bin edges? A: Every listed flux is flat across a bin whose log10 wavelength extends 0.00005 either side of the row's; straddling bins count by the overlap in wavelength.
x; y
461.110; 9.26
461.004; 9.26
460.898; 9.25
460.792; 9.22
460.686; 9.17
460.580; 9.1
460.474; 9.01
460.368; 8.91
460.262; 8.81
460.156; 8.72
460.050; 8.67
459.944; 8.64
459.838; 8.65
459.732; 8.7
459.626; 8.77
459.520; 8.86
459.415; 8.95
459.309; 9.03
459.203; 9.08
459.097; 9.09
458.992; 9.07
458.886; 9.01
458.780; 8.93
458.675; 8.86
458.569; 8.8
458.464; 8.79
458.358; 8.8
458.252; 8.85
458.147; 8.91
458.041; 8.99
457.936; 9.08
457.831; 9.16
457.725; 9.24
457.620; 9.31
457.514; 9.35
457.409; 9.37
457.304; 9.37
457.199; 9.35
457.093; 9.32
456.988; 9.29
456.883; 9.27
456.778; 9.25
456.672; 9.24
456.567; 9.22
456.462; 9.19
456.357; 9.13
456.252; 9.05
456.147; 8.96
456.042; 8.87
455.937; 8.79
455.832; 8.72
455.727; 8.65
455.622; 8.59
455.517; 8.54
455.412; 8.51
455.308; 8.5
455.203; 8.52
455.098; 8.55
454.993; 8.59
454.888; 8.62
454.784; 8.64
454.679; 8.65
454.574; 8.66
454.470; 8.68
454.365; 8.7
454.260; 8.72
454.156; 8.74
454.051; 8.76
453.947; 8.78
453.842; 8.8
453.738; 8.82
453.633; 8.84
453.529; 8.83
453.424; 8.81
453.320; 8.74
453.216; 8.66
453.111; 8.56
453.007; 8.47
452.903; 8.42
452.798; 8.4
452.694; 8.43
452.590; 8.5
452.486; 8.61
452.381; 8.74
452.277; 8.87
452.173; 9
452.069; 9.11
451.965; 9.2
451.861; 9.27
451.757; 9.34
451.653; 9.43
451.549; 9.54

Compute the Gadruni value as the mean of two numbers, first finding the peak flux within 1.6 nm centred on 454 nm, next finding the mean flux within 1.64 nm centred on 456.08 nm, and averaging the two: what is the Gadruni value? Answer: 8.9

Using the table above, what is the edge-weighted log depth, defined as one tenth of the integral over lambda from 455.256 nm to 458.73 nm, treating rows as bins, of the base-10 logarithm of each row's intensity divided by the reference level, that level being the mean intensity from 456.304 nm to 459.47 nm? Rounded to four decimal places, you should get -0.0017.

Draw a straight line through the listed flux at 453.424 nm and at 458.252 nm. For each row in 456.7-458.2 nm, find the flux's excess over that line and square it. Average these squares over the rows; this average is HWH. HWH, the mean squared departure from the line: 0.17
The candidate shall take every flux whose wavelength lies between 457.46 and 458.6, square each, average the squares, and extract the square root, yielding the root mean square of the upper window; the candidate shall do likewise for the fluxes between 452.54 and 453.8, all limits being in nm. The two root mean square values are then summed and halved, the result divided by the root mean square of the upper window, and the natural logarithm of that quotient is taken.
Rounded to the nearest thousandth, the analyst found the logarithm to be -0.023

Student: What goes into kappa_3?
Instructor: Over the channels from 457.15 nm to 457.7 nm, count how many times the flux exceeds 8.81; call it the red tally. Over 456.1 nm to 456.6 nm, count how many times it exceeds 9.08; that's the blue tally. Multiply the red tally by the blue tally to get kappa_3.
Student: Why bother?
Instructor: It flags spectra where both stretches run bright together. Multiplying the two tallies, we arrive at 15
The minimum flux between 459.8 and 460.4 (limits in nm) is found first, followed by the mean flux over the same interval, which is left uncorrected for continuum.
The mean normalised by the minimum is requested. 1.01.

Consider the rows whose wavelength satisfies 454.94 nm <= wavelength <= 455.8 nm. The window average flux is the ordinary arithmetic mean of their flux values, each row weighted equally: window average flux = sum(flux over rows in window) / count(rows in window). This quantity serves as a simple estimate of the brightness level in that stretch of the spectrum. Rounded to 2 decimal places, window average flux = 8.56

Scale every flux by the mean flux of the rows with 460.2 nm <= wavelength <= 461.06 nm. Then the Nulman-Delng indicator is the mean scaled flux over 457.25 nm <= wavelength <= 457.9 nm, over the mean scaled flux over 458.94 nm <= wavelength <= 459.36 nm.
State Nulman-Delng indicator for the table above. 1.03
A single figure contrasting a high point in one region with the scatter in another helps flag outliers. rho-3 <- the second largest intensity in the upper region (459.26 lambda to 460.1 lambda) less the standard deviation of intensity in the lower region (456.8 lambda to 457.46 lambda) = 8.91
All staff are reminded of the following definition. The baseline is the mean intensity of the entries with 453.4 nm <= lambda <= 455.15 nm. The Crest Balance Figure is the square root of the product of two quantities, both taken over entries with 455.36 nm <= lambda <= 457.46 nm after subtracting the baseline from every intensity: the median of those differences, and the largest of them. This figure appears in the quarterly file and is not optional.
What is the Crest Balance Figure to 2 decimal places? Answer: 0.54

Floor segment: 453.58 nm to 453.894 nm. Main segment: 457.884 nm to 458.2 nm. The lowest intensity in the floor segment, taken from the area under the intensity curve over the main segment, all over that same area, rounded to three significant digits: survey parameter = -2.09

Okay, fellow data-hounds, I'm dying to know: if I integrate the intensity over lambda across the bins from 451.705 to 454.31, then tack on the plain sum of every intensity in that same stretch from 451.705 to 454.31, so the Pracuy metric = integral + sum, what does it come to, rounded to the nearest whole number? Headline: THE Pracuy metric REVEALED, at 242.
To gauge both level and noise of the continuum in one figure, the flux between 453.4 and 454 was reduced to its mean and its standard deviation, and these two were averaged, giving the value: 4.42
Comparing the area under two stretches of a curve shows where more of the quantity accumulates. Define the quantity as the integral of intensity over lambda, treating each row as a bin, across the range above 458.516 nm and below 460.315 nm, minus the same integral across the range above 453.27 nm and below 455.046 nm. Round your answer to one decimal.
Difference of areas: 0.4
